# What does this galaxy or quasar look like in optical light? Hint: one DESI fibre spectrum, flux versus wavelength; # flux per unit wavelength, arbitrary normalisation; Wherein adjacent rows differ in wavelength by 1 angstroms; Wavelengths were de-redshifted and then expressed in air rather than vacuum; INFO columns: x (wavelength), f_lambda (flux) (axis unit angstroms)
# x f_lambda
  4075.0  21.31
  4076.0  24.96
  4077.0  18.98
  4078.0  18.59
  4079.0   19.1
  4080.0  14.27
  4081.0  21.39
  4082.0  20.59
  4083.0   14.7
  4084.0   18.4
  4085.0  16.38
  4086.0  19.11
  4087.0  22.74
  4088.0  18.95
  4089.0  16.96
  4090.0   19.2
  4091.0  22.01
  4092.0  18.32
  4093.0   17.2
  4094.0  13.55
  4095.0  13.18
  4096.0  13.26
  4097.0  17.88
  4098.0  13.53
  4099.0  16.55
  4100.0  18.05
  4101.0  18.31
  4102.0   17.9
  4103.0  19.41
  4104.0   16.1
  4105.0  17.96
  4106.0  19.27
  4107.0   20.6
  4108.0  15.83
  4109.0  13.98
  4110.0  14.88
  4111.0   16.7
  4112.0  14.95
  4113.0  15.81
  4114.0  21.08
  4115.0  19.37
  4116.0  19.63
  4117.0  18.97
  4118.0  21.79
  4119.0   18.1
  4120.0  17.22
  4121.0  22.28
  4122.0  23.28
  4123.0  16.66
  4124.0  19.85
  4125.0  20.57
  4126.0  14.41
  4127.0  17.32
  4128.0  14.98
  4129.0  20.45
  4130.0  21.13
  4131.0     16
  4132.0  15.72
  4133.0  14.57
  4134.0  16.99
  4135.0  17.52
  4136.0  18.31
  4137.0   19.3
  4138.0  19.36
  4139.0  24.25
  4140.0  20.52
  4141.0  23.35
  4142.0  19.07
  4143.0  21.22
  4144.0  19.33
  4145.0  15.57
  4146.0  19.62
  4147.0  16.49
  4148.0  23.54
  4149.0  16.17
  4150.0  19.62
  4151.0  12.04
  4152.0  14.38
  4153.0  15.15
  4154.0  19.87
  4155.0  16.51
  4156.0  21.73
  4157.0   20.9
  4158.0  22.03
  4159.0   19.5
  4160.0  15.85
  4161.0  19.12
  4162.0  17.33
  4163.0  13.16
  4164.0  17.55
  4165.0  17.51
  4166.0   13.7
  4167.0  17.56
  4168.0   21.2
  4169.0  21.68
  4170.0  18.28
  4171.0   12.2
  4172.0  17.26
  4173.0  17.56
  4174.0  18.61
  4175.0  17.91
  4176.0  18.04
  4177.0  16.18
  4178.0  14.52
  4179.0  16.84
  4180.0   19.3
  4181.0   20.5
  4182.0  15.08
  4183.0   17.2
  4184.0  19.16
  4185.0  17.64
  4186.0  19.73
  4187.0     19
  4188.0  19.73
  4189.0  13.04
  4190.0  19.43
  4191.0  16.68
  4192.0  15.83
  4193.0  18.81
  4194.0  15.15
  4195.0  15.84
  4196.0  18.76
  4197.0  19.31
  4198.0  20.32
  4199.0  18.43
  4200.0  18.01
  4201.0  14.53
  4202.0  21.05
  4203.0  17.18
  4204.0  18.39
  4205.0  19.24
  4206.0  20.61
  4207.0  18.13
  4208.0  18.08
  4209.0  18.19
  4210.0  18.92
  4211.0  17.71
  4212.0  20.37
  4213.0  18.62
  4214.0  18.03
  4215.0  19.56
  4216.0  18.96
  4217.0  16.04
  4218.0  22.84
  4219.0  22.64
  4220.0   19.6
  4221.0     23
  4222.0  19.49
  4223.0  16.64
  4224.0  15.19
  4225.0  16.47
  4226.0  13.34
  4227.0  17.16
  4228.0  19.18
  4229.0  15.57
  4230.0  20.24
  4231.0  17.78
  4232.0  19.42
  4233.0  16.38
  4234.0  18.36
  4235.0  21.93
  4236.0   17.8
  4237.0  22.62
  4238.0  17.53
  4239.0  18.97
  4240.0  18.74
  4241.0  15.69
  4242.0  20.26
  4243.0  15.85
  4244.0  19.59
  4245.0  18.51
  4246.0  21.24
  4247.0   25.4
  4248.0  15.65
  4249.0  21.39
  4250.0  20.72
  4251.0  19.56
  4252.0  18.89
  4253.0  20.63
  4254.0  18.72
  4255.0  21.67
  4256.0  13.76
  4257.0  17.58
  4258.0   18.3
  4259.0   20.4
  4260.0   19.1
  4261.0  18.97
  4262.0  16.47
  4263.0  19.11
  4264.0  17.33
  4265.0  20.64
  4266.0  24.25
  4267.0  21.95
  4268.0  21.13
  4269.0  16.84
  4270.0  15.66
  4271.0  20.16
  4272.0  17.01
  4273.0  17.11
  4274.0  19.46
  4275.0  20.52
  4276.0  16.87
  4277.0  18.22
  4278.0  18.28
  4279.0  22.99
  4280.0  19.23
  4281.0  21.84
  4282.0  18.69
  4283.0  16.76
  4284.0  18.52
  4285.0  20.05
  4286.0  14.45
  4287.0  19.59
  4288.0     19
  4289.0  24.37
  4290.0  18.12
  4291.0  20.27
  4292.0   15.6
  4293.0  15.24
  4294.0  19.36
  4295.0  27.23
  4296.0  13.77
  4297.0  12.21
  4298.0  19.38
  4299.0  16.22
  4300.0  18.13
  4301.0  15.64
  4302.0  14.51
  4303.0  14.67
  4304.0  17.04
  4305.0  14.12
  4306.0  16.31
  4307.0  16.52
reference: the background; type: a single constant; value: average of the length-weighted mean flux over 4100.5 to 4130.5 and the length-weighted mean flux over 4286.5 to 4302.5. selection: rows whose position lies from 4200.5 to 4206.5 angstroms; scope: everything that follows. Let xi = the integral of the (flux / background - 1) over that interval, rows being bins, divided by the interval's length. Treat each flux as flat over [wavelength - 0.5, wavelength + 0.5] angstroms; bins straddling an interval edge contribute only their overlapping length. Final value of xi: 0.018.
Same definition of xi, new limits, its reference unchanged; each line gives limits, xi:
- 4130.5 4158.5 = 0.021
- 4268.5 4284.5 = 0.026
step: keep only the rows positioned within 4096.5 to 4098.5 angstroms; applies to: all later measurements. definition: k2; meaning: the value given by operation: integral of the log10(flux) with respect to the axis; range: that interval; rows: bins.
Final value 2.38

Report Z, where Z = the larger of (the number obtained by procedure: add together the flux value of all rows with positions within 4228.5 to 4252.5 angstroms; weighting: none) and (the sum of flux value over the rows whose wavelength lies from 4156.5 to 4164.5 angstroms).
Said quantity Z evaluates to 458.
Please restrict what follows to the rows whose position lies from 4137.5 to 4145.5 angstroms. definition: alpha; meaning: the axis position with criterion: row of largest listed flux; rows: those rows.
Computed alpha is 4139.0 angstroms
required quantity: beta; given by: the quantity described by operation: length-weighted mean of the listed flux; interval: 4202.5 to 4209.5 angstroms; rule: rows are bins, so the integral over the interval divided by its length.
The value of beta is 18.5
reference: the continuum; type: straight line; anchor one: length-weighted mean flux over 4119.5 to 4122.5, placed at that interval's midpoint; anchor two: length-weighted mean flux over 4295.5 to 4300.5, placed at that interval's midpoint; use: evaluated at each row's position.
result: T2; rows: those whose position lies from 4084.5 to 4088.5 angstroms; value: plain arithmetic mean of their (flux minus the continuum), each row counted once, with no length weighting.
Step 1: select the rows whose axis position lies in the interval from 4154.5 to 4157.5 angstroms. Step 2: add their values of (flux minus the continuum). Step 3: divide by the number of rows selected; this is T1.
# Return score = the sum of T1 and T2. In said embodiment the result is -2.8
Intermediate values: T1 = -0.2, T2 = -2.6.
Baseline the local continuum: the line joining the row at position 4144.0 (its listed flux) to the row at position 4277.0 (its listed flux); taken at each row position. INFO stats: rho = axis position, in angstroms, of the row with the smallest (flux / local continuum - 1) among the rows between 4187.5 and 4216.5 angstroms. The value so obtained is 4189.0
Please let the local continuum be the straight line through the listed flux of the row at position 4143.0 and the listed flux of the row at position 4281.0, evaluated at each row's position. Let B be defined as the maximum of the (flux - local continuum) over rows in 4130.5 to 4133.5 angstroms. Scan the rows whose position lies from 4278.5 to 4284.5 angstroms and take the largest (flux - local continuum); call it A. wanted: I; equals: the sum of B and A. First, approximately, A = 1.2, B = -5.2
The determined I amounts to -4.0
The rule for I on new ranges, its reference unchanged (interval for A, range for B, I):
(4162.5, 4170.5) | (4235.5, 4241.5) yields 1.3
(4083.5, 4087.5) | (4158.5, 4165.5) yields 0.0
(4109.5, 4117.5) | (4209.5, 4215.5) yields -1.2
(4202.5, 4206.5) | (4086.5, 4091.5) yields 0.9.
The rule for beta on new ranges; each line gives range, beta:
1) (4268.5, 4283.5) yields 18.6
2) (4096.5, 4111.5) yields 17.1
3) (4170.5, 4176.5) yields 16.9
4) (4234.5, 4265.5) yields 19.1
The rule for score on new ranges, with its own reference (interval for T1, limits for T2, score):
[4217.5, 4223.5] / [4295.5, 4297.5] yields -0.4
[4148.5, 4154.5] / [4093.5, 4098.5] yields -11.2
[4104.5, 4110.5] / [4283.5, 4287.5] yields -2.4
